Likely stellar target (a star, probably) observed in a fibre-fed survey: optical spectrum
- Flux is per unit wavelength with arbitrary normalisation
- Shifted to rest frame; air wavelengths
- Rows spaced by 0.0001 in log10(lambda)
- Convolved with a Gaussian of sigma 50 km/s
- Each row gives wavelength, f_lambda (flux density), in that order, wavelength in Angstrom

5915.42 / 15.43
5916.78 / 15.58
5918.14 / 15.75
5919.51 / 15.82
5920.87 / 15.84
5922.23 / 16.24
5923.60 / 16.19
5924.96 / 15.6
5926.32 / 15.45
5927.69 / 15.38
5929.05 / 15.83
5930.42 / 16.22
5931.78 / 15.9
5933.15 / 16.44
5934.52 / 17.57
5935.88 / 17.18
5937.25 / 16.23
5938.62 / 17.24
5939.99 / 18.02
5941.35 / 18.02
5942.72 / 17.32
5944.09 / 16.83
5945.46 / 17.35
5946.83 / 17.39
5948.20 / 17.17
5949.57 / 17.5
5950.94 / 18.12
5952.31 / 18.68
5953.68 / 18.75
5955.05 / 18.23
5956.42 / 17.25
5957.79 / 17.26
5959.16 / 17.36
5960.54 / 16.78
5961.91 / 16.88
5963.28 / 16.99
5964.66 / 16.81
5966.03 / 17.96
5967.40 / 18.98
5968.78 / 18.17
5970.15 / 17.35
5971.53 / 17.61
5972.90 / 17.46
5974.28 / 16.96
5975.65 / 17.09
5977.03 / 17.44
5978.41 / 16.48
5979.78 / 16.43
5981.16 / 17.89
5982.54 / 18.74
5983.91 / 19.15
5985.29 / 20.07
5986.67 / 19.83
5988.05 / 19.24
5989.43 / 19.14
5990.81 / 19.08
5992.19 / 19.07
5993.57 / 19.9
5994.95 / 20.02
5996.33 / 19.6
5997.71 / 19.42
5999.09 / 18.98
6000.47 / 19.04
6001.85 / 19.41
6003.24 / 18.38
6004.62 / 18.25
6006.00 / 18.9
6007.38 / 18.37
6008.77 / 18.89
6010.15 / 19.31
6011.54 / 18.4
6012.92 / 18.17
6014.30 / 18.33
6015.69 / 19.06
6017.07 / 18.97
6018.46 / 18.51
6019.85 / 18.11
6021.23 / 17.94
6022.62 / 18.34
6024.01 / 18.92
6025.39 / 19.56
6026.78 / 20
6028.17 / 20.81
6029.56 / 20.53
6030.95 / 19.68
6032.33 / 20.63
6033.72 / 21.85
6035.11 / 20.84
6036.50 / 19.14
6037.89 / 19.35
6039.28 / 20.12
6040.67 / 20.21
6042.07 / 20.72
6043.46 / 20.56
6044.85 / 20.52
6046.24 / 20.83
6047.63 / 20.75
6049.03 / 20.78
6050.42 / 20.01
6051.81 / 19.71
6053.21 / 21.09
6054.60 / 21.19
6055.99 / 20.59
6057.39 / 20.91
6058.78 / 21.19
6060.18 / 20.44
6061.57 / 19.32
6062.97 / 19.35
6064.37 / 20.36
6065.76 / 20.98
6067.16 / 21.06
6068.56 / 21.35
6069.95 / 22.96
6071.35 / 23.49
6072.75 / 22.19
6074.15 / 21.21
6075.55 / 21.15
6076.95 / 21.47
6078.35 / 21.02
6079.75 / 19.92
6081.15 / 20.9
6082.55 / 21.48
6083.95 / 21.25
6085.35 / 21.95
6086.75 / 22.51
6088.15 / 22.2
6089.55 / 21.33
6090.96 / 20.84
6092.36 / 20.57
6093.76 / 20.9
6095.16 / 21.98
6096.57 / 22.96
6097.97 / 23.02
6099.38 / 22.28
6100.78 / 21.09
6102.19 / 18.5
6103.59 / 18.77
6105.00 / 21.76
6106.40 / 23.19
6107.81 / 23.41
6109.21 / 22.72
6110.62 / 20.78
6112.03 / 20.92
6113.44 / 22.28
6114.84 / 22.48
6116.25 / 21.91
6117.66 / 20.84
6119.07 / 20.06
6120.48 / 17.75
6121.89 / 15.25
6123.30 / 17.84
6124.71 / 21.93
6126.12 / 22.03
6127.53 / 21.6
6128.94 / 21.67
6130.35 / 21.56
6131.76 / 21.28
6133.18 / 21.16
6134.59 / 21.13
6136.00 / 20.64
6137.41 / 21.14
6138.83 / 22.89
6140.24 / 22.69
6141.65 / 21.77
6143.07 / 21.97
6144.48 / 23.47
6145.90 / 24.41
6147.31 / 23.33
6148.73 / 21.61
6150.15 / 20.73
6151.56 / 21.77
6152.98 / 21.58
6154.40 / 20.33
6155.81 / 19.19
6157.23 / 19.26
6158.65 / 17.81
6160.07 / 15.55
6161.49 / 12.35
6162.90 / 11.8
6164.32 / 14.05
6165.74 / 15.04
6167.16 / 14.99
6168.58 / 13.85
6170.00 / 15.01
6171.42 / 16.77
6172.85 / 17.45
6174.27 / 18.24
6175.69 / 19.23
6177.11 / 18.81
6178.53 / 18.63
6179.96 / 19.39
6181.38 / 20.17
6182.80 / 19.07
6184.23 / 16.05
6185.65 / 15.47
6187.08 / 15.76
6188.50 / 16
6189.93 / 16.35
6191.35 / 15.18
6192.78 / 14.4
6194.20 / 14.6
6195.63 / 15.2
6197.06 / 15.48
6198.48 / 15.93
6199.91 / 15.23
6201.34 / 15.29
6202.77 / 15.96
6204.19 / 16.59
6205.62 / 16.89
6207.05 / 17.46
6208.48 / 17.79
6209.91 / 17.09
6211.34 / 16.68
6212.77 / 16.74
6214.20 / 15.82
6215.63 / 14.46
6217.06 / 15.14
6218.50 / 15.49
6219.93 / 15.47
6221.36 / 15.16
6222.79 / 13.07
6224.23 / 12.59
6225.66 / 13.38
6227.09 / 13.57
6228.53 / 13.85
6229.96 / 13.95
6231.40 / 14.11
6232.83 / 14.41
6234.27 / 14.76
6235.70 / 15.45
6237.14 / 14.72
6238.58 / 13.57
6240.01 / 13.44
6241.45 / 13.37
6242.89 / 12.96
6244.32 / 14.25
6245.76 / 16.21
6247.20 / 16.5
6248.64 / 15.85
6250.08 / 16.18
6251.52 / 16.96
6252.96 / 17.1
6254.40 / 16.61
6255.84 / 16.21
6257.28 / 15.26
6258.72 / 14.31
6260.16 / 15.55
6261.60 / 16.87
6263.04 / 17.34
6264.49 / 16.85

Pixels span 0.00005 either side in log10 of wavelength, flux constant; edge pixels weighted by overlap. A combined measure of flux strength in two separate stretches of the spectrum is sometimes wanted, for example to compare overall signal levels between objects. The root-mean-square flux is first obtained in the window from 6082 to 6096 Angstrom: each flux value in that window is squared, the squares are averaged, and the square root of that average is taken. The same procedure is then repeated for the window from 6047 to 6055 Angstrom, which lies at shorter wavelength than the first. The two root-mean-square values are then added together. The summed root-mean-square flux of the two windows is 42.1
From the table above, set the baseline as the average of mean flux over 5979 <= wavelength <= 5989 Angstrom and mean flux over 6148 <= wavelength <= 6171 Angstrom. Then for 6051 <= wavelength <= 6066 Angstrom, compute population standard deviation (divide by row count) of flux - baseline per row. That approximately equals 0.7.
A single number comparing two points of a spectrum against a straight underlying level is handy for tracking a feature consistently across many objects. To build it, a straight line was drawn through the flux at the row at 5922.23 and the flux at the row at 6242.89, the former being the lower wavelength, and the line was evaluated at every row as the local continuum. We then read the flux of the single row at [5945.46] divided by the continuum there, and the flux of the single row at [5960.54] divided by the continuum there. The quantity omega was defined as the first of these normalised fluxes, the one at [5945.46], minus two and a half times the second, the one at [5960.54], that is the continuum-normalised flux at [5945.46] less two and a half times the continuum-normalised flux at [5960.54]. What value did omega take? -1.6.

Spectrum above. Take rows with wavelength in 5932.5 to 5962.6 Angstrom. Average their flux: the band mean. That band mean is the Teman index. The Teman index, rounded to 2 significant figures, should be 17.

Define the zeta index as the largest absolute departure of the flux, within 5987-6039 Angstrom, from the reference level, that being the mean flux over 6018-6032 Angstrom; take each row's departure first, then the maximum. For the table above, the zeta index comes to 2.6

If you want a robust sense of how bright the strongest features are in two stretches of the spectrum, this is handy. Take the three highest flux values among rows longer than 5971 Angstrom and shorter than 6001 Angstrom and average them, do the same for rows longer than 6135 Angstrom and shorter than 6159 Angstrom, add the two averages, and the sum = 43.7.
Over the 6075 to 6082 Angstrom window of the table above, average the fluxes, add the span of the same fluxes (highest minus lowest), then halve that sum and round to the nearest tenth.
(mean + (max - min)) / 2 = 11.2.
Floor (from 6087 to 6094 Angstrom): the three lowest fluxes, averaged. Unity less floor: -20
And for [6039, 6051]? -19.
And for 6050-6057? -19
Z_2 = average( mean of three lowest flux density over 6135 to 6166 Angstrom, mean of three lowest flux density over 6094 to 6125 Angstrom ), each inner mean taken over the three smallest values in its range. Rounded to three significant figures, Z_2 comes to 14.8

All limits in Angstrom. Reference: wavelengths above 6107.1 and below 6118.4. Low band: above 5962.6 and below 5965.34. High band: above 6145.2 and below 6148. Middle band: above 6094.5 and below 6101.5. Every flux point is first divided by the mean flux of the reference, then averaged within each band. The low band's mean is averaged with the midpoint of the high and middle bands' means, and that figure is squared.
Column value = 0.83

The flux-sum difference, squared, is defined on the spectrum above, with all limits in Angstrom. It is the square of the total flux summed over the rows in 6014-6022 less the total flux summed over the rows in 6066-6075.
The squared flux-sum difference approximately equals 455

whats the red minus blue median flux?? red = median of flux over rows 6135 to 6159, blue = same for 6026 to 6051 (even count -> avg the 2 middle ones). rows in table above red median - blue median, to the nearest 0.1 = 1.1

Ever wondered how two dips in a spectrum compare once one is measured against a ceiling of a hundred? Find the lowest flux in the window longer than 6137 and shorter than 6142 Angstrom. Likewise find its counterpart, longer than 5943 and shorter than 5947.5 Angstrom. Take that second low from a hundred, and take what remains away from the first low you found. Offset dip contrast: -62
